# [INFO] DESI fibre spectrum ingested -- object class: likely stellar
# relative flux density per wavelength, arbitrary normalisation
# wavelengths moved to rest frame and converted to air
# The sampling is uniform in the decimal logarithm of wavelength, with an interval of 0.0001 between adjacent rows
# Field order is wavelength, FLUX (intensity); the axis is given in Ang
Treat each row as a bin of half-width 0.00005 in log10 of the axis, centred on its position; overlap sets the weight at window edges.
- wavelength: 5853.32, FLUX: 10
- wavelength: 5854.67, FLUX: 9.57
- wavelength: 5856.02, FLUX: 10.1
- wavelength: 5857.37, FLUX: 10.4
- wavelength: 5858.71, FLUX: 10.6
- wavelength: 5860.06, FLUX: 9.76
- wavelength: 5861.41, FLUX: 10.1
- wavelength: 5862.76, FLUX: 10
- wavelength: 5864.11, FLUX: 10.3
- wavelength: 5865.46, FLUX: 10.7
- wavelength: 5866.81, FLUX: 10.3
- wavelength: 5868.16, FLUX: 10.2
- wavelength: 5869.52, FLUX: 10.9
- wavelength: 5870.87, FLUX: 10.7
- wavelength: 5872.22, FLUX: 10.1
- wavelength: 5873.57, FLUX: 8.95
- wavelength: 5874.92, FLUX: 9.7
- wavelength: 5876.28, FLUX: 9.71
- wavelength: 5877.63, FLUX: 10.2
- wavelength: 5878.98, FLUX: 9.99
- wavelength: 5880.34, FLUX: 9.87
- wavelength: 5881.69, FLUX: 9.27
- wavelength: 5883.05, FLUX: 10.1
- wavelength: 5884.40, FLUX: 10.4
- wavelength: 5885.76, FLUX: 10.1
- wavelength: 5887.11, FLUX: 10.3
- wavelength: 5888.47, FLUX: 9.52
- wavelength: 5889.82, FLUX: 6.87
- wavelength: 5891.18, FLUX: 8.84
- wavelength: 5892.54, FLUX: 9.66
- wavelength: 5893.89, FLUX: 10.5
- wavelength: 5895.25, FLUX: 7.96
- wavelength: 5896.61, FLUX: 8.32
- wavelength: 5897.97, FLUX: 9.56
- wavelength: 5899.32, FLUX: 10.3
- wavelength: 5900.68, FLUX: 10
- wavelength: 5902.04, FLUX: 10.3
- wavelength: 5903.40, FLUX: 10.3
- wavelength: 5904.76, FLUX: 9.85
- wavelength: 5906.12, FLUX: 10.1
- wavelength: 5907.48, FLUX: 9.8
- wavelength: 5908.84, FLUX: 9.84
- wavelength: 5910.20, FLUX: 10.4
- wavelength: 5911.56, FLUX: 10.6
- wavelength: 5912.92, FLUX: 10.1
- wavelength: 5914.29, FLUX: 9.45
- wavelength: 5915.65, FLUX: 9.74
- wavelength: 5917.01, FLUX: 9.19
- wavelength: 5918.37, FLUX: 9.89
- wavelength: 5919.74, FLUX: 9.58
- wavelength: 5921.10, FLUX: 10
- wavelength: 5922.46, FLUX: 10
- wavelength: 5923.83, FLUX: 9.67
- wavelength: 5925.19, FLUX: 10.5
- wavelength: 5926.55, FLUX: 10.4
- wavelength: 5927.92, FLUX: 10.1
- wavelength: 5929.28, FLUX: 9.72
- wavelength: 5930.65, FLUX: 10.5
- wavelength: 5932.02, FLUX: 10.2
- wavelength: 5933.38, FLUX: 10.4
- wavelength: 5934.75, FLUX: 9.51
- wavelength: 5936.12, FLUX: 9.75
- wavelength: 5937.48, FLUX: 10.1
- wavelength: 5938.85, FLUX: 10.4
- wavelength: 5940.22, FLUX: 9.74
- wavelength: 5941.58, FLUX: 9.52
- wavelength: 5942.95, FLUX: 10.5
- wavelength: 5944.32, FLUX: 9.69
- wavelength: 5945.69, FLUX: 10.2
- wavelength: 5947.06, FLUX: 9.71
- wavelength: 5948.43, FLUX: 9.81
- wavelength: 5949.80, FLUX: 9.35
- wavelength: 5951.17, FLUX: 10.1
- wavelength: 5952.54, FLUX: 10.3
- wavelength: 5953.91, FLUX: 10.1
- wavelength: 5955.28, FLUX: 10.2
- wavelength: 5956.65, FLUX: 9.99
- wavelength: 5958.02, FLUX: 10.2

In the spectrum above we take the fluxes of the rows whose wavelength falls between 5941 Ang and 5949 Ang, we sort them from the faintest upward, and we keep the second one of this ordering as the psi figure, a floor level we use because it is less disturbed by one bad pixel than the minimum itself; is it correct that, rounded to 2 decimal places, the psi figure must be 9.69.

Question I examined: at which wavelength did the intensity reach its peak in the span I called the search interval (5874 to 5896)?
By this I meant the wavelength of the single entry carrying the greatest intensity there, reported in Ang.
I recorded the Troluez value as 5893.89 Ang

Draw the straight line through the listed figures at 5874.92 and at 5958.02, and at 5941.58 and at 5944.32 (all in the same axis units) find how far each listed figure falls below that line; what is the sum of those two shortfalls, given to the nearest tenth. 1.0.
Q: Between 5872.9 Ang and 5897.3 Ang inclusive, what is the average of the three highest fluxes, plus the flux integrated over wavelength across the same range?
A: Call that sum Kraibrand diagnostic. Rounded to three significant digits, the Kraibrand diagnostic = 241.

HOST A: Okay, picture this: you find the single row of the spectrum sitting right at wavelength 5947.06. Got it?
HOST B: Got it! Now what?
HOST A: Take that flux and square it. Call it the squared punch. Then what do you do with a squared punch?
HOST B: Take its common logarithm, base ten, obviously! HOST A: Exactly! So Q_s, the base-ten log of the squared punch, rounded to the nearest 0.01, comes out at 1.97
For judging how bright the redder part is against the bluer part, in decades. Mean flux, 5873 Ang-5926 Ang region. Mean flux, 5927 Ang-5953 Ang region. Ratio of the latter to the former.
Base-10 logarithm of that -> 0.011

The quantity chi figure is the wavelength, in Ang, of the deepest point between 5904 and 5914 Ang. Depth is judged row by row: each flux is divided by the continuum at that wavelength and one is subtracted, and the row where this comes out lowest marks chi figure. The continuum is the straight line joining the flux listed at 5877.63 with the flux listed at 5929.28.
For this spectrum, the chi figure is 5907.48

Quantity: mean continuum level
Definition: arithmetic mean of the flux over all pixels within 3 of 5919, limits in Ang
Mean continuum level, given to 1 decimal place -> 9.7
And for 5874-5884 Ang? 9.8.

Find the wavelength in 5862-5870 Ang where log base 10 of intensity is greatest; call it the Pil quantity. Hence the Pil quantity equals 5869.52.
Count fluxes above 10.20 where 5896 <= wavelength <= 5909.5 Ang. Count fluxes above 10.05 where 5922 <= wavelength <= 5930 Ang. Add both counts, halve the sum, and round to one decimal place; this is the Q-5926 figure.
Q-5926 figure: 3.0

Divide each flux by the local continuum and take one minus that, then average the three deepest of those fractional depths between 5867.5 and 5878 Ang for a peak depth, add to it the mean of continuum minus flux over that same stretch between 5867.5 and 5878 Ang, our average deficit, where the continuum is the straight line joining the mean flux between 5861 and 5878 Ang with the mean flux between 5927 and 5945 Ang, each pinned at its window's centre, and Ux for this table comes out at 0.15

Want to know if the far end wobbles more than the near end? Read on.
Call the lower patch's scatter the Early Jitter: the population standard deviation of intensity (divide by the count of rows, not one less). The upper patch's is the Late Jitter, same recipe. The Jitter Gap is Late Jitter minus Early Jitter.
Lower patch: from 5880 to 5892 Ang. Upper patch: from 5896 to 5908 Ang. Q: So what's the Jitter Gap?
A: -0.45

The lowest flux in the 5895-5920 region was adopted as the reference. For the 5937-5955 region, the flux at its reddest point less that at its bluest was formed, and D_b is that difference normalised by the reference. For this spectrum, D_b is 0.000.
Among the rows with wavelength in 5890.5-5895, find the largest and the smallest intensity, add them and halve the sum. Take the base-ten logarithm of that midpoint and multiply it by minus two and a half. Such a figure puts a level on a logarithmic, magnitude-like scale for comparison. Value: -2.464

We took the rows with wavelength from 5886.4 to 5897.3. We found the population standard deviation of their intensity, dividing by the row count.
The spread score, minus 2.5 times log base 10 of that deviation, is -0.2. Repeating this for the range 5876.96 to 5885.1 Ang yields 1.1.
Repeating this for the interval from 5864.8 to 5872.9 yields 1.3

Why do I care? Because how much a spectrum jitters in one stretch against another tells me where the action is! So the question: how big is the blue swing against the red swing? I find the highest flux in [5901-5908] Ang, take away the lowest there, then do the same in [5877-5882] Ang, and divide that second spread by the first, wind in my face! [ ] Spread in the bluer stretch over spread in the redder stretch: 1.9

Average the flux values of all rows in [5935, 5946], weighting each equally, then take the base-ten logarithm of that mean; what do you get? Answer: 1.00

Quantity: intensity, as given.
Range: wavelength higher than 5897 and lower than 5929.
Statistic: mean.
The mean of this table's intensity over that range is 10.0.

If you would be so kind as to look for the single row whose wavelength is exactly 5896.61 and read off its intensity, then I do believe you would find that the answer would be 8.32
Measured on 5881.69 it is 9.27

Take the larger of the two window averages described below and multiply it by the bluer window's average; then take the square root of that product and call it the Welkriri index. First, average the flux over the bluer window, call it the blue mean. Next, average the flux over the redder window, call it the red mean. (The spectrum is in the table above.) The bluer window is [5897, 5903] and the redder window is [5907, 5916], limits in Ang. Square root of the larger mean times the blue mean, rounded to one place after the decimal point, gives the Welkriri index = 10.0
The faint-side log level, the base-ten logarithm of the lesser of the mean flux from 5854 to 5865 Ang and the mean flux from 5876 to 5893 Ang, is 0.982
